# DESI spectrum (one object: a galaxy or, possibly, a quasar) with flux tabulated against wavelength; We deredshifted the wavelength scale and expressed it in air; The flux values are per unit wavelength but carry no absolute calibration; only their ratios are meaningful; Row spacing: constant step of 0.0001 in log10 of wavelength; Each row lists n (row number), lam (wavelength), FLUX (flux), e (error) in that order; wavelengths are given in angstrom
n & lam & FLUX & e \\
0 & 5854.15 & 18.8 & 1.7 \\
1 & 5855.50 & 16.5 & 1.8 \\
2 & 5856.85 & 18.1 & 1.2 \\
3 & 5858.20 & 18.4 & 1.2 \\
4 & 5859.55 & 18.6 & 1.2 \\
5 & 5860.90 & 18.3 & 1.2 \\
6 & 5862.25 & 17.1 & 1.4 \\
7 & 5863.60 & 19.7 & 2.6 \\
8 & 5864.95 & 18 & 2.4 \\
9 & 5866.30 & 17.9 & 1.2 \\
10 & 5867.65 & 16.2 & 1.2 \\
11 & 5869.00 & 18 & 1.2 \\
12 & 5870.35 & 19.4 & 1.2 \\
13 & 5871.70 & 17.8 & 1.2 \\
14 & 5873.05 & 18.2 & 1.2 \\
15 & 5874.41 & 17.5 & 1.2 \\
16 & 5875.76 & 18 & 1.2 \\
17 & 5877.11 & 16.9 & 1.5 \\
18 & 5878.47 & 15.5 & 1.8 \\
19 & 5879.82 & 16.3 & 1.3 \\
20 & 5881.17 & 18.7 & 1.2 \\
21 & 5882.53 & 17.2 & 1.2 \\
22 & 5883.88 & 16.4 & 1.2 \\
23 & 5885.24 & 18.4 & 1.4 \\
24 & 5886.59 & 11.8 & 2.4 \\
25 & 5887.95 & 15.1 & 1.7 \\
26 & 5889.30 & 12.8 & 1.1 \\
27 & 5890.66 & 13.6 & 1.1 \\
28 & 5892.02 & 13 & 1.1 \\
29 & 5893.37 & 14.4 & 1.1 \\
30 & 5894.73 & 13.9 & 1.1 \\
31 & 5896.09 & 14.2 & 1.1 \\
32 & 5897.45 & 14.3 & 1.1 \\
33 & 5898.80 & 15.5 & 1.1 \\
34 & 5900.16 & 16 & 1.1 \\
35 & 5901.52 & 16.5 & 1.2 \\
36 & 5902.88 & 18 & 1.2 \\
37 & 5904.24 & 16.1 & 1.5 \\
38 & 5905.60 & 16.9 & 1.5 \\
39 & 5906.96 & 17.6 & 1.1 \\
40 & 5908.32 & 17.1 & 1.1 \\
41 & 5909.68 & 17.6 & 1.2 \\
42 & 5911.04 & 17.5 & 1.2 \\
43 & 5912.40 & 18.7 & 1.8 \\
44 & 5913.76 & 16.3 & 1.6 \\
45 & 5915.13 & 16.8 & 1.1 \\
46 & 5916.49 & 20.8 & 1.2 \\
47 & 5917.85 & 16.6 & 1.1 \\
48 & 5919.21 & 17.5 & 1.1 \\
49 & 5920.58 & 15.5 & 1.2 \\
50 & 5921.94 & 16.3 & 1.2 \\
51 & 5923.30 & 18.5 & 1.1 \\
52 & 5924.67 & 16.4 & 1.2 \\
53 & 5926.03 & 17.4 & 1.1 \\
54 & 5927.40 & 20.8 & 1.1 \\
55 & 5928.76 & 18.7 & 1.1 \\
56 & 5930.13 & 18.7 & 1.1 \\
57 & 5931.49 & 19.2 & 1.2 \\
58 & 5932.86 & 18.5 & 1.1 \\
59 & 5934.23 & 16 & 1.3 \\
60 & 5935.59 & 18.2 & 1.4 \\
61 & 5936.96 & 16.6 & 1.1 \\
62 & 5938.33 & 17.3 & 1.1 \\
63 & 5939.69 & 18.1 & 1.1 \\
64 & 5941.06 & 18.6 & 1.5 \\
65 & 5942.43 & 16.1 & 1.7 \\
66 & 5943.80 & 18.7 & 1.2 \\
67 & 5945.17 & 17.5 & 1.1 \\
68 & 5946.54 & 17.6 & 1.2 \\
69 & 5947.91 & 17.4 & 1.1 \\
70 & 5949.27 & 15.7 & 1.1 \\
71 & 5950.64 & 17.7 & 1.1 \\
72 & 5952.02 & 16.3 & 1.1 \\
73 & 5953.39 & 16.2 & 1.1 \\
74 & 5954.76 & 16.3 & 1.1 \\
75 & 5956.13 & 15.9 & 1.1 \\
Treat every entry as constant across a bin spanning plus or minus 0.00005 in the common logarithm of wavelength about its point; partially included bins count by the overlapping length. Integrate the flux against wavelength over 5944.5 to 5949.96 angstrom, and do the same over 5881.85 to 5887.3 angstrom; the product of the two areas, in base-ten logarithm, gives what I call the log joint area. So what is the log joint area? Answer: 3.91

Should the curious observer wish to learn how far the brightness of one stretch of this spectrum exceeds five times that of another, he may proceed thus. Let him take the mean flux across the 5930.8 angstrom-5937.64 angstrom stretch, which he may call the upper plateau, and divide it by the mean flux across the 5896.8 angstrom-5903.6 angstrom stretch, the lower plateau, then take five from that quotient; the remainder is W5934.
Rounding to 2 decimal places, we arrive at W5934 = -3.90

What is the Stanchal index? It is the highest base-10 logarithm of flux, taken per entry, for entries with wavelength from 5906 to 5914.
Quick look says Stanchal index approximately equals 1.27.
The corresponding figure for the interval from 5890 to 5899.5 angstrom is 1.19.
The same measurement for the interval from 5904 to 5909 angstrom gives 1.25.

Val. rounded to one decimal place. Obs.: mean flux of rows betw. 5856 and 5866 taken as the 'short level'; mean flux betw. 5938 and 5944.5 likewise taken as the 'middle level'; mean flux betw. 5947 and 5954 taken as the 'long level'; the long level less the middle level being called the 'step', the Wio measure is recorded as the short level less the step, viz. 19.4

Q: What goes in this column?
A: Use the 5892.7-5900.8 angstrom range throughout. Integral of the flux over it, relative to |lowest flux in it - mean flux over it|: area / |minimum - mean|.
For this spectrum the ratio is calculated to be 147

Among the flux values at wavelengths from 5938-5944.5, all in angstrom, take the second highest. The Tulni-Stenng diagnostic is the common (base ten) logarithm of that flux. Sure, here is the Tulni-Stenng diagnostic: 1.27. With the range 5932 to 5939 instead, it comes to 1.26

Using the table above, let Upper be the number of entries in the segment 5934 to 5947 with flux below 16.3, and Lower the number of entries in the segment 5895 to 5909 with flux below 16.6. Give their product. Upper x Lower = 12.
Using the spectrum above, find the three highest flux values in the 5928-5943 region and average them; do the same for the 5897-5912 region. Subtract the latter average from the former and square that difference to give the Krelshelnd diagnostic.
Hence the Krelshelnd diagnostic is 1.3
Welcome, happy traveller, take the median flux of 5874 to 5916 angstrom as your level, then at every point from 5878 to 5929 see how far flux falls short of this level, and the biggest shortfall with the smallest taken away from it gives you 9.0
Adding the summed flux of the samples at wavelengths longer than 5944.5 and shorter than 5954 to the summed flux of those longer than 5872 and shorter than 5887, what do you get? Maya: 303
